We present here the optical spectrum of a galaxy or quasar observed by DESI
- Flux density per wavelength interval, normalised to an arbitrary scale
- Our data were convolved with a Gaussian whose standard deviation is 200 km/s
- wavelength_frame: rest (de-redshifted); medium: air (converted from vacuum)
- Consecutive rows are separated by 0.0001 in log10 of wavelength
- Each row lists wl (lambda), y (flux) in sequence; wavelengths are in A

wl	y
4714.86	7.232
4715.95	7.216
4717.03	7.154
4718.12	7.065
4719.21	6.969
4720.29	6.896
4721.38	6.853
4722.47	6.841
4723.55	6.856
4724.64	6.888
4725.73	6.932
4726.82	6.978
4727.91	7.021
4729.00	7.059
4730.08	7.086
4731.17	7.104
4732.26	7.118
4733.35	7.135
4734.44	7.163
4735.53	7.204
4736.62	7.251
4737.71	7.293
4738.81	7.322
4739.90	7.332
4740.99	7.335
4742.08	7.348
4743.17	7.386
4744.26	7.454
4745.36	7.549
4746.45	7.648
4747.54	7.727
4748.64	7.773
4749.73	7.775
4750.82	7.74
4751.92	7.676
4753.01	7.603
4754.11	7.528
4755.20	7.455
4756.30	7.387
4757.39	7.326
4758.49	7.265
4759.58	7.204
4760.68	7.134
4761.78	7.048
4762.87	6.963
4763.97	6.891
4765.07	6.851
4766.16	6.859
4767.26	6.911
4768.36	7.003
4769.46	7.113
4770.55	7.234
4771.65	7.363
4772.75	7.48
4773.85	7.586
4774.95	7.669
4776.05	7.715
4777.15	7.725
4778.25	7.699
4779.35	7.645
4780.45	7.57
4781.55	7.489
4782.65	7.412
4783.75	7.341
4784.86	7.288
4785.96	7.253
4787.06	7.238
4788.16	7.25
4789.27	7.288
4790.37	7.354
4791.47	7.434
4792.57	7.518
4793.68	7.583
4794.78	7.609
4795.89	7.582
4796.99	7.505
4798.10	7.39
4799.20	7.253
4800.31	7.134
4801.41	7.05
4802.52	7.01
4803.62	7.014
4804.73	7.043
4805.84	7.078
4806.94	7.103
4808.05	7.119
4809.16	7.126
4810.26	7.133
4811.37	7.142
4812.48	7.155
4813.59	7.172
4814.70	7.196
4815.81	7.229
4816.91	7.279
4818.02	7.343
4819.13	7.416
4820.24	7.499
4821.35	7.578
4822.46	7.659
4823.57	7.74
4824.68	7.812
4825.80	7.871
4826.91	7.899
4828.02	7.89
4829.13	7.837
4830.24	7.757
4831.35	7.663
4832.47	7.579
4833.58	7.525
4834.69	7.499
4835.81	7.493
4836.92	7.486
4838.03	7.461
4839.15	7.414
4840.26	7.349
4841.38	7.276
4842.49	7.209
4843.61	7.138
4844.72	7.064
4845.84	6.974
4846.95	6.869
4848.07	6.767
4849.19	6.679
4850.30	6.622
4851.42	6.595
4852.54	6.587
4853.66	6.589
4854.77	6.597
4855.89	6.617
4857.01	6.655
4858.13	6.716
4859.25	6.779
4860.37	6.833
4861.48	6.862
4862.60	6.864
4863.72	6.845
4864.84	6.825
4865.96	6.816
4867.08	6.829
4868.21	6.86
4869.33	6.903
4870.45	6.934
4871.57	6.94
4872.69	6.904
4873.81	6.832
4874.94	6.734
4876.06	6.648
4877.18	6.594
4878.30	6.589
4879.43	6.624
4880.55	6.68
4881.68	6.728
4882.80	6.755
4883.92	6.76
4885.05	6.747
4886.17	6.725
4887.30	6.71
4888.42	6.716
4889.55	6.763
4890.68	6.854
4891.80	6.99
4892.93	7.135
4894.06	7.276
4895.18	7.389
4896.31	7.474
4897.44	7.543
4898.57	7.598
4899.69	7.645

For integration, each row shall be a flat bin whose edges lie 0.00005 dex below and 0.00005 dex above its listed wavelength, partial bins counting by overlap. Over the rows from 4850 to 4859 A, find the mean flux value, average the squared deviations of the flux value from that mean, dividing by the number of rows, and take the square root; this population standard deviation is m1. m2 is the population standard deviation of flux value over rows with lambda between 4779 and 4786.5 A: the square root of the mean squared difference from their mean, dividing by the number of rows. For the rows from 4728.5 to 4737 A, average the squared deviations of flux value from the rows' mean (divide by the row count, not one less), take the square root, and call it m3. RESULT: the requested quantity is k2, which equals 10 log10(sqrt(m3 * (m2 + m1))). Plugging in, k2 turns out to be -10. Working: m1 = 0.04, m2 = 0.14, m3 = 0.059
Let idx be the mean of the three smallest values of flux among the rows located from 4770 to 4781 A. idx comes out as 7.4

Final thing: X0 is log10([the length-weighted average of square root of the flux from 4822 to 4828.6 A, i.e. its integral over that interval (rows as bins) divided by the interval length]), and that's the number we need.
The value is 0.446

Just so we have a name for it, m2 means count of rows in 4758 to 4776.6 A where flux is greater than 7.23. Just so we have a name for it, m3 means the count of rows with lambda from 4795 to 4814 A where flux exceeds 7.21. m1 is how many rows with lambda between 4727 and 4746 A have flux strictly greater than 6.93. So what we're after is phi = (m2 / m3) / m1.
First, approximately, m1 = 17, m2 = 7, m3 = 4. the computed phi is 0.10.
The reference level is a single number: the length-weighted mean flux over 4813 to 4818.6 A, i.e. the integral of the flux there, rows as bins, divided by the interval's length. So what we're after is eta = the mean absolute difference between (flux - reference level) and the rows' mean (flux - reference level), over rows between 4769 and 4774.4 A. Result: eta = 0.15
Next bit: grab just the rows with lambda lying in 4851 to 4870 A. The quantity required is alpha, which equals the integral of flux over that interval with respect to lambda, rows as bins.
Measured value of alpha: 128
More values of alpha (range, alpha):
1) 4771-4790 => 142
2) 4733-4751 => 134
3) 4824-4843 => 144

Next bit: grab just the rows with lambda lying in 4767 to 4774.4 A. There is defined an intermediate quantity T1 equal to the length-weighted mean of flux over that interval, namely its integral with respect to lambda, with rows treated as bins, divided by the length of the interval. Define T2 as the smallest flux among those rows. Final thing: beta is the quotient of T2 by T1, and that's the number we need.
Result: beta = 0.953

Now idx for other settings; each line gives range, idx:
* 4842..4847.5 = 7.0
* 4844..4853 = 6.6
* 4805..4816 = 7.1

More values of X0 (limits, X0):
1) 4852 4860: 0.411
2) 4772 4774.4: 0.438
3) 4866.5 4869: 0.417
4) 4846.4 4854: 0.412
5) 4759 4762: 0.427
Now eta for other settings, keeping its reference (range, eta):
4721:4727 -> 0.04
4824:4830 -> 0.03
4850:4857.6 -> 0.02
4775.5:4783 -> 0.10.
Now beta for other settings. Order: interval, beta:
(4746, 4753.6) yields 0.987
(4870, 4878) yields 0.970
